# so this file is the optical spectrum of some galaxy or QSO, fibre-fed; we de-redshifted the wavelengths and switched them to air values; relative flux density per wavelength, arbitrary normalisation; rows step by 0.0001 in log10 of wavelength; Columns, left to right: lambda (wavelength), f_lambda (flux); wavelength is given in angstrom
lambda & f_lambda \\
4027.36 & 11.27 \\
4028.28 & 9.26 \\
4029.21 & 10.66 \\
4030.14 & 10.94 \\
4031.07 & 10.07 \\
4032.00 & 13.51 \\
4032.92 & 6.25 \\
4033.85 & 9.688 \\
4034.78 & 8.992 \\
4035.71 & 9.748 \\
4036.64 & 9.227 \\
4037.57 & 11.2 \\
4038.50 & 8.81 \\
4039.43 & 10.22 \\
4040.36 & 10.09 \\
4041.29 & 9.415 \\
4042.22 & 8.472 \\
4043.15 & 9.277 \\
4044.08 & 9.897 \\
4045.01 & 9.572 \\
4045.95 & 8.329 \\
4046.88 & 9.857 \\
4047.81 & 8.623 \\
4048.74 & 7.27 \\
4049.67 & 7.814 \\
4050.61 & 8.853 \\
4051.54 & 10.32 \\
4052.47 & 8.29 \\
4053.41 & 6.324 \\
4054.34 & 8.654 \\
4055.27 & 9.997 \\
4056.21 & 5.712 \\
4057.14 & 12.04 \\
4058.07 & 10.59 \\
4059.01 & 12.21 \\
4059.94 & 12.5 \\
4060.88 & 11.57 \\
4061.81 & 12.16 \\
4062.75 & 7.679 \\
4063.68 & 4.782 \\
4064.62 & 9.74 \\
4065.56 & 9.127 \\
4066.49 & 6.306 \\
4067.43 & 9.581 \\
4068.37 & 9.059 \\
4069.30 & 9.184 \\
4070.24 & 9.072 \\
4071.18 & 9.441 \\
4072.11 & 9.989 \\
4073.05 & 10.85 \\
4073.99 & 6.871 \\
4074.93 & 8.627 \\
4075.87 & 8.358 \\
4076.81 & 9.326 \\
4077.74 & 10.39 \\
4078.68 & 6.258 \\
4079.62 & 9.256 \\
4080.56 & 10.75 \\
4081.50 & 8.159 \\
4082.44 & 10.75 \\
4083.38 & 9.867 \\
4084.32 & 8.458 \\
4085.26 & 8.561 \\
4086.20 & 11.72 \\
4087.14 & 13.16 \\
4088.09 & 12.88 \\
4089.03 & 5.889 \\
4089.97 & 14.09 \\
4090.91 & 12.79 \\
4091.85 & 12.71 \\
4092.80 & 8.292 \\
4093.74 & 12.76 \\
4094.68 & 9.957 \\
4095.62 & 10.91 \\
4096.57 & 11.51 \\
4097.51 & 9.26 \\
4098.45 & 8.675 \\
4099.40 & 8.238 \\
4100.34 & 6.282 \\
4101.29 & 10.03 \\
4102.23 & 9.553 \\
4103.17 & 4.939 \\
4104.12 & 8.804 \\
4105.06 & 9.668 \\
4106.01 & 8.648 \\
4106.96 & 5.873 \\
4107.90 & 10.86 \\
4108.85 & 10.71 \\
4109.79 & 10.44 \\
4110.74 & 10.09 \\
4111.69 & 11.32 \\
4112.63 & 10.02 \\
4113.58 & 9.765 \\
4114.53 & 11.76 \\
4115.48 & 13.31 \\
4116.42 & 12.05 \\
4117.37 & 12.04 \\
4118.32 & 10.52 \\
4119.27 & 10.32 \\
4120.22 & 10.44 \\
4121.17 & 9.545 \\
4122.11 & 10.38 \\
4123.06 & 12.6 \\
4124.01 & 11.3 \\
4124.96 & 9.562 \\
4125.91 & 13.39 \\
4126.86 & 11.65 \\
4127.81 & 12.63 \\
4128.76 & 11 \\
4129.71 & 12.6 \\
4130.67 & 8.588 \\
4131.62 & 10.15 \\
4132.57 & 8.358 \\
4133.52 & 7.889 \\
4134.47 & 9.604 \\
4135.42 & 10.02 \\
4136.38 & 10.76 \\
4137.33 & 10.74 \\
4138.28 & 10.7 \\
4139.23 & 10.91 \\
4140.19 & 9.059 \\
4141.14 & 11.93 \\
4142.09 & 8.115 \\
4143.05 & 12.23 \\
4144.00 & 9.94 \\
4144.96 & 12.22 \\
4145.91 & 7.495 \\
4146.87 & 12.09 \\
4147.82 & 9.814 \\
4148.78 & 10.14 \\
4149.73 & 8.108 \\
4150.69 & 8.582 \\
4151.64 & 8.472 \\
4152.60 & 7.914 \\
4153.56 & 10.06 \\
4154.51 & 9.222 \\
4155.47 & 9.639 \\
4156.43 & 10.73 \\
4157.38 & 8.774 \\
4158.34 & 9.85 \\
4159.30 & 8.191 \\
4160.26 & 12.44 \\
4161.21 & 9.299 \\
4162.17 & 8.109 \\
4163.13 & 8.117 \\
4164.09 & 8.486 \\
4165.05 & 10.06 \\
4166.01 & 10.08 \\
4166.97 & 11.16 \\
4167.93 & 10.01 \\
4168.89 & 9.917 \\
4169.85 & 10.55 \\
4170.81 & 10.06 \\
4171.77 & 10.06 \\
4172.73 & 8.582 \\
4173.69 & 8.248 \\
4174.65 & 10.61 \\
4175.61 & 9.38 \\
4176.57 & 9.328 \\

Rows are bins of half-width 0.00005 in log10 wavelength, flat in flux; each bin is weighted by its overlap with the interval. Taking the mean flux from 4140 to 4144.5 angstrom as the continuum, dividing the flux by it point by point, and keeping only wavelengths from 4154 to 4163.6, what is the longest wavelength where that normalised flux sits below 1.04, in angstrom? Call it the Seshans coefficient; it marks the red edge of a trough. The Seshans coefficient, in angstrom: 4163.13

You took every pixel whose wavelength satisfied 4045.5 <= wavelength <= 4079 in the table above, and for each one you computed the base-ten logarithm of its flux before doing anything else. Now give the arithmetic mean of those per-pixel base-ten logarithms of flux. 0.95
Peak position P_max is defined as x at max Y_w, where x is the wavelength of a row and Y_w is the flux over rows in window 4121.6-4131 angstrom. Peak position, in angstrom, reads 4125.91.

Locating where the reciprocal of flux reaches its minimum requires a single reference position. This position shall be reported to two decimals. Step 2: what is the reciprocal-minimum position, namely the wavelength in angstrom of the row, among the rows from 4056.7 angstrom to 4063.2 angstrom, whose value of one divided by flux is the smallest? 4059.94 angstrom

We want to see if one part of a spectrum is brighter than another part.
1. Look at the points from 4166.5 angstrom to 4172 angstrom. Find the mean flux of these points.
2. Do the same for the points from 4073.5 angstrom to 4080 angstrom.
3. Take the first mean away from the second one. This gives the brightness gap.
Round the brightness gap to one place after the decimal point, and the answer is -1.9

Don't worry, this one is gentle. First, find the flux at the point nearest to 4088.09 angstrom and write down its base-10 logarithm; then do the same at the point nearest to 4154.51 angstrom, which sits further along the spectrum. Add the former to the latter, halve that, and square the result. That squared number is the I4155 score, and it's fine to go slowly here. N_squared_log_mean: 1.08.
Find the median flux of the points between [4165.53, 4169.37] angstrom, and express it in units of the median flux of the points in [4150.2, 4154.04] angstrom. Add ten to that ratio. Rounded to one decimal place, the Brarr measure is 11.2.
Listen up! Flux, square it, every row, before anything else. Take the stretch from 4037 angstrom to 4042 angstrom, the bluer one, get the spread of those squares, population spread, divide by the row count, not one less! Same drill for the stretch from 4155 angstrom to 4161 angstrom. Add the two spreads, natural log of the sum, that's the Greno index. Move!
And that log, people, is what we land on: 3.80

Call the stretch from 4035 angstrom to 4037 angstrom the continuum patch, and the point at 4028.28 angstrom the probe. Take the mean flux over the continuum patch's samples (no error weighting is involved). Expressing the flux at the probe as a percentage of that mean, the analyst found 98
